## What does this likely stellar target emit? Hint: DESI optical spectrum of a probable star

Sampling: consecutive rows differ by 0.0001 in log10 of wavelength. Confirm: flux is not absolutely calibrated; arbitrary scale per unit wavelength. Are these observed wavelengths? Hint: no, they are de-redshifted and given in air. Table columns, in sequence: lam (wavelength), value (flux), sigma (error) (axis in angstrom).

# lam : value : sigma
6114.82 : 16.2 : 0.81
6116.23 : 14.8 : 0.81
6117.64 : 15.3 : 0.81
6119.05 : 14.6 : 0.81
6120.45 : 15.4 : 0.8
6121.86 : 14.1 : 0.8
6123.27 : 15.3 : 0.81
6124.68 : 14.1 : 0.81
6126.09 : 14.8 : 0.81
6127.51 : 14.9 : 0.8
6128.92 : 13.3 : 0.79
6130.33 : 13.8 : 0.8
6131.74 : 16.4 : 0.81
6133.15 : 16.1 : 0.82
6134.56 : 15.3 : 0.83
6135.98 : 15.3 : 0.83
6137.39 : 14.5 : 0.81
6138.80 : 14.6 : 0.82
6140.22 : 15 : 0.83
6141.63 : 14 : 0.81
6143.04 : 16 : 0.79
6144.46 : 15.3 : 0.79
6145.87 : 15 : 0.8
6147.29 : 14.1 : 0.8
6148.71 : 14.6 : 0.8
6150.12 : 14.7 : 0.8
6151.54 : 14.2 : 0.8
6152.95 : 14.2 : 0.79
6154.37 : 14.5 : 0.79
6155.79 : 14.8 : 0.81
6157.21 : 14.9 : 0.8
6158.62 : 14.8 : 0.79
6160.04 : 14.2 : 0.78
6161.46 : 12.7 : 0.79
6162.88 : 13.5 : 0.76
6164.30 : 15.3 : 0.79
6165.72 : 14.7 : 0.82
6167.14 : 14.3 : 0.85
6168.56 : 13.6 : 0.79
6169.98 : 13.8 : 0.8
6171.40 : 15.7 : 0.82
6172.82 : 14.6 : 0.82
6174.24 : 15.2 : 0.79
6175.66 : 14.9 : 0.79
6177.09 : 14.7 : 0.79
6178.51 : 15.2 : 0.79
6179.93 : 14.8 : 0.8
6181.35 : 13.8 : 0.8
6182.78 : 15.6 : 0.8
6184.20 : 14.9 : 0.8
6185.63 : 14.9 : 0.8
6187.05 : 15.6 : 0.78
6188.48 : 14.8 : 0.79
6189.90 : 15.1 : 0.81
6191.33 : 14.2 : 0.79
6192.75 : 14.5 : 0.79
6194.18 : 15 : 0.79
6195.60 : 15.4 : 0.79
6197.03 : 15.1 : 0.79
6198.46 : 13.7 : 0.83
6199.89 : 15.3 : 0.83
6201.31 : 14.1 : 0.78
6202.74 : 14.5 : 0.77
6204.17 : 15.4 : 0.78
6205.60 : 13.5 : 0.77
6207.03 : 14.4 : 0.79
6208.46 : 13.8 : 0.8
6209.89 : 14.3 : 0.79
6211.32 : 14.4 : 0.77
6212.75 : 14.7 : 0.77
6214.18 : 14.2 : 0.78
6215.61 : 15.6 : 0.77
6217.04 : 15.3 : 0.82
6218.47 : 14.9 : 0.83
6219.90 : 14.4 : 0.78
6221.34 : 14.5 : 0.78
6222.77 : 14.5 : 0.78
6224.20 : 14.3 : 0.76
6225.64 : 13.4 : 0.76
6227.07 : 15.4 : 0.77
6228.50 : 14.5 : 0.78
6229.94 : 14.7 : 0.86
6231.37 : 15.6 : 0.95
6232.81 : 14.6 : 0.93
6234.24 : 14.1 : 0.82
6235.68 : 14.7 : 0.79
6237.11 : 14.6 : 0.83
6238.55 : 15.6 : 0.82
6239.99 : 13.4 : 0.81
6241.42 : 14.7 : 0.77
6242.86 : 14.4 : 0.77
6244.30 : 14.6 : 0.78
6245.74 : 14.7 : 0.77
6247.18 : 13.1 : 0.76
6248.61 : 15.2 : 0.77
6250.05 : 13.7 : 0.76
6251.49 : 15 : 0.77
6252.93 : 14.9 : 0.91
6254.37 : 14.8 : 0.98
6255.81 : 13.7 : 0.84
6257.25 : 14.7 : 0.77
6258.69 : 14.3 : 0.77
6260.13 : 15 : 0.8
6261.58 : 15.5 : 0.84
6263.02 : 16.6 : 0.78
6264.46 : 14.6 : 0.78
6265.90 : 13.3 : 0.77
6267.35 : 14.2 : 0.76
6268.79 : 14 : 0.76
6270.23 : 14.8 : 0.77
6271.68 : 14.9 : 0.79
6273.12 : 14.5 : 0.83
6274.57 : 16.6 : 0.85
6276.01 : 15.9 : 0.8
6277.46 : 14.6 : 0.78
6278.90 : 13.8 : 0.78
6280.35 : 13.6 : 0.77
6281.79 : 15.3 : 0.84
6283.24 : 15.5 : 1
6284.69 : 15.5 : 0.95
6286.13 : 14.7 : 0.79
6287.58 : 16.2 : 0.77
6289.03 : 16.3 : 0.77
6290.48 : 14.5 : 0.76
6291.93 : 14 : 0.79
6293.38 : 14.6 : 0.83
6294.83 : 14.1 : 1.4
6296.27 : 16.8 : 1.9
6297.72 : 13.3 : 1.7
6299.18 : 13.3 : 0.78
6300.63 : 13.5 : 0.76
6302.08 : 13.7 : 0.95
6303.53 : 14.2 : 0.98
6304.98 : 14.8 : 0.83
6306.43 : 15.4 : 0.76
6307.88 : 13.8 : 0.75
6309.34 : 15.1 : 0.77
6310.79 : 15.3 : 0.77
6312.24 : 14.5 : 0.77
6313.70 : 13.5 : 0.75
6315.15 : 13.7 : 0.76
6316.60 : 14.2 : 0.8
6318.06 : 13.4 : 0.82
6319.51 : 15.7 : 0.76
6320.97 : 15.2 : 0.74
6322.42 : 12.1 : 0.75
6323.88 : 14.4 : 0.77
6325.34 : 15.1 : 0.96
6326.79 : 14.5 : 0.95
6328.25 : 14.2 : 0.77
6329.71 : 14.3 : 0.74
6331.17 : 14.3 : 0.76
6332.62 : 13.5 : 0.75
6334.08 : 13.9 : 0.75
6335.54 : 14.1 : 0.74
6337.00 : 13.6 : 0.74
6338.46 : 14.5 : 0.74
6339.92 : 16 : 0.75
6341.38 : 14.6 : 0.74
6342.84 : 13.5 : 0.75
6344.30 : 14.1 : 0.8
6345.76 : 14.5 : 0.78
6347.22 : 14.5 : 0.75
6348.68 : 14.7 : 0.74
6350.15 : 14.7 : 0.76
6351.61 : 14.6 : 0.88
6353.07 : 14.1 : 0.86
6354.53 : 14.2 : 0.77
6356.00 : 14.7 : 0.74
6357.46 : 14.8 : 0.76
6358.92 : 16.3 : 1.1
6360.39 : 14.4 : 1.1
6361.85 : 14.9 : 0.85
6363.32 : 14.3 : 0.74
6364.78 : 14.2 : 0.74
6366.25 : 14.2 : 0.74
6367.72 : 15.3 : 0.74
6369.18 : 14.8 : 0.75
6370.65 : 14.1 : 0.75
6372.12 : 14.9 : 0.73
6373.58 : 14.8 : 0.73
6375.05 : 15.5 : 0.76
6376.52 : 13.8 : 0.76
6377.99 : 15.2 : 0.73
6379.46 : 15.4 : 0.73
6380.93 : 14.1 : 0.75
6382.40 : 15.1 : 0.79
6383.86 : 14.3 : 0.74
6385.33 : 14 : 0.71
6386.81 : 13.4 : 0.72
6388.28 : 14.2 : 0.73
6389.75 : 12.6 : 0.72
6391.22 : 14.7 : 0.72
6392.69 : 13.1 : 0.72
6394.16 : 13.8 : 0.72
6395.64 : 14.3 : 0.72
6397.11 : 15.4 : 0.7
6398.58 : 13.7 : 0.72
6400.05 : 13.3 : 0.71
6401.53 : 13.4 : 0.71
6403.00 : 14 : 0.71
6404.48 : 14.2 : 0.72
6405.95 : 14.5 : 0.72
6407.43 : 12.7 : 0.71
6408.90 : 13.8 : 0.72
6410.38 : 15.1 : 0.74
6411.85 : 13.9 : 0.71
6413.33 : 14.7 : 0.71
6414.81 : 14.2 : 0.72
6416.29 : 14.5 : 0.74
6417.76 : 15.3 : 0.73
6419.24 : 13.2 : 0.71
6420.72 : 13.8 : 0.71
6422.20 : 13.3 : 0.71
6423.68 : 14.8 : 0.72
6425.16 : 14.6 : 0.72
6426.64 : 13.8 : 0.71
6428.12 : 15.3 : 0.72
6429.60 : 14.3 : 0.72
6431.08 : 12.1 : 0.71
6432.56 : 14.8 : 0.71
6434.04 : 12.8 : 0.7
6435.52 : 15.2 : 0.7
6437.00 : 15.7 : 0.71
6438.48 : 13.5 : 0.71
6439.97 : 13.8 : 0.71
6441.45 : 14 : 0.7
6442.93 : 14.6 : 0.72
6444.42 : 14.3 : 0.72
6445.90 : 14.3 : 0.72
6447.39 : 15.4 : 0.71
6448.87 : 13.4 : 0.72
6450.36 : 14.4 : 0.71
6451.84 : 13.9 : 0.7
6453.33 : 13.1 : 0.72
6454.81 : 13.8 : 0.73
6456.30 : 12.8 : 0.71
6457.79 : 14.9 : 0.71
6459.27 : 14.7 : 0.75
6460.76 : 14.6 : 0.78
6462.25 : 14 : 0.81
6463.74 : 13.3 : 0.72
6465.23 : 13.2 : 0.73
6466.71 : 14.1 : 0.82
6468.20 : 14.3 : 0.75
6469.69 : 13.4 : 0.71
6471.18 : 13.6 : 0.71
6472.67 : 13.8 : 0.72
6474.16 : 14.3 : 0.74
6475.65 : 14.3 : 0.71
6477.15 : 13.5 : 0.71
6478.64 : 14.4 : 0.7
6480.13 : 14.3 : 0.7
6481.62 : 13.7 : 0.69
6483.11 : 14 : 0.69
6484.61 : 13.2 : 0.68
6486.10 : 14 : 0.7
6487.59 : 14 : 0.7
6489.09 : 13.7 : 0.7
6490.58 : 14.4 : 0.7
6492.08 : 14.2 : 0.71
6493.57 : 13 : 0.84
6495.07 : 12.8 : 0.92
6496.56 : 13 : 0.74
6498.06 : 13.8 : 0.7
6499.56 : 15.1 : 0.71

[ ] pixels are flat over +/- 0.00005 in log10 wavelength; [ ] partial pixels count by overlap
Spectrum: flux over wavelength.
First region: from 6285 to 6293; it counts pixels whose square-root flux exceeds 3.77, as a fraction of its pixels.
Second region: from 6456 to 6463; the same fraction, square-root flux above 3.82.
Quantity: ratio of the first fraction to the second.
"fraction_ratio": 1.3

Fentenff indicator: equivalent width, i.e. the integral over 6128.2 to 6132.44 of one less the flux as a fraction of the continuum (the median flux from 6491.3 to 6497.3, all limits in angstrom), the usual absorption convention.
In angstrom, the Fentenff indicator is -0.49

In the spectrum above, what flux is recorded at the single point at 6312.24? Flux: 14.5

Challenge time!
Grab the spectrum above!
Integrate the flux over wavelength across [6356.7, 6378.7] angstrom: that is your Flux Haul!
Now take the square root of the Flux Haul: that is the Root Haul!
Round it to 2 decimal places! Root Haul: 18.02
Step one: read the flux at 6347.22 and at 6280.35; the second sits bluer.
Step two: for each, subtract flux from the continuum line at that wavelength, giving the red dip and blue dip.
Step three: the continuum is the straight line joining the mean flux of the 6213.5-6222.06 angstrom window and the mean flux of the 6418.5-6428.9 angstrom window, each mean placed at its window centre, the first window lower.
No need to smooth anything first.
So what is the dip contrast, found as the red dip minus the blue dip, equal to -1.1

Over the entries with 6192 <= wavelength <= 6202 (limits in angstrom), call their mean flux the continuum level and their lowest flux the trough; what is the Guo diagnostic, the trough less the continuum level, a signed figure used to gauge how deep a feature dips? -1.0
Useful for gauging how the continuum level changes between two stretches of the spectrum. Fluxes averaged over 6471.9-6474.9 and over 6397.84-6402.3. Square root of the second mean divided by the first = 0.98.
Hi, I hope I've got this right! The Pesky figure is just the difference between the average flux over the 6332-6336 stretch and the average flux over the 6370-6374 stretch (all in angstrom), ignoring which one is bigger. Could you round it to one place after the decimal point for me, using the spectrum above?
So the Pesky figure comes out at 0.8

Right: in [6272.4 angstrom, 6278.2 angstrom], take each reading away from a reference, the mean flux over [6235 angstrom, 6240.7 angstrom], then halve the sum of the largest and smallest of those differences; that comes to -1.0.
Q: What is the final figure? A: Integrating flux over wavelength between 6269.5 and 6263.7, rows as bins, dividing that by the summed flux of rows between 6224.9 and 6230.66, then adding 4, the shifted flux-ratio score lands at 5.40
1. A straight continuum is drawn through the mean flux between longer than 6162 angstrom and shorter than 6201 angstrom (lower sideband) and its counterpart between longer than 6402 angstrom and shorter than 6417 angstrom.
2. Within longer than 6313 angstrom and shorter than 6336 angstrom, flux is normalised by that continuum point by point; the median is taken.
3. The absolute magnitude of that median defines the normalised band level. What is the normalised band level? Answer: 0.99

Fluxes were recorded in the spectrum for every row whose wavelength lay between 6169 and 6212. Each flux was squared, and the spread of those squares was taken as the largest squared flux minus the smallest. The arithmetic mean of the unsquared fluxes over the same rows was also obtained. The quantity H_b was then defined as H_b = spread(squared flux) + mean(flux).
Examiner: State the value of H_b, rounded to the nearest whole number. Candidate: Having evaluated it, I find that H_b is 79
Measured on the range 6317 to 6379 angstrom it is 134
